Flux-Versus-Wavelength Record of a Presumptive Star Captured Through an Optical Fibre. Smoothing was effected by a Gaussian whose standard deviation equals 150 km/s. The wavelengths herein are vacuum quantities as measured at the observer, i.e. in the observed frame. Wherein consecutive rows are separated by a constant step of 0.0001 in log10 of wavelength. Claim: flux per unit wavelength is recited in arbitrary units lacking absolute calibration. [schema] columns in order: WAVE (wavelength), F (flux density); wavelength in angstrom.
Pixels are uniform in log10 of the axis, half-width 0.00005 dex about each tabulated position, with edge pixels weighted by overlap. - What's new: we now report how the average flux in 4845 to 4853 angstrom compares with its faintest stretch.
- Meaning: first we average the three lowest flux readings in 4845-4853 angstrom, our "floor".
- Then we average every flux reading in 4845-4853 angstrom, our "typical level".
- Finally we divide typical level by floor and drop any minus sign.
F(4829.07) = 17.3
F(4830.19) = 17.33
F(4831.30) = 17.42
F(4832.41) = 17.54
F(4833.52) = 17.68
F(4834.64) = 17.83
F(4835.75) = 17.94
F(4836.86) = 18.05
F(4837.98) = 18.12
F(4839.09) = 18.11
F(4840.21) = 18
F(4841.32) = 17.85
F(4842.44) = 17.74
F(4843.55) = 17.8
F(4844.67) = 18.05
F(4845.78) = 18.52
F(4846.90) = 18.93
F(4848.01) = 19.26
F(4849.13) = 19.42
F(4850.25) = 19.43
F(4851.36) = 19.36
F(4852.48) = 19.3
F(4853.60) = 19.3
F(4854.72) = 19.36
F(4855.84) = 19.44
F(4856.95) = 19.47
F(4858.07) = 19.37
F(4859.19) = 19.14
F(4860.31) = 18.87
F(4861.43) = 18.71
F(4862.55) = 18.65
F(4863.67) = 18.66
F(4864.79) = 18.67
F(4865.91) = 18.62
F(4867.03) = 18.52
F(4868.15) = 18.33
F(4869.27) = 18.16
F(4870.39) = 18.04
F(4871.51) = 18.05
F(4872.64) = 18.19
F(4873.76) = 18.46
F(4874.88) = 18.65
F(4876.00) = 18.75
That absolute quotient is 1.01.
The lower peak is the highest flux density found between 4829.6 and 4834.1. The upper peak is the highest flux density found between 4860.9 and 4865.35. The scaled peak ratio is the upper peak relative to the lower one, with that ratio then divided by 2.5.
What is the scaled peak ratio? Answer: 0.423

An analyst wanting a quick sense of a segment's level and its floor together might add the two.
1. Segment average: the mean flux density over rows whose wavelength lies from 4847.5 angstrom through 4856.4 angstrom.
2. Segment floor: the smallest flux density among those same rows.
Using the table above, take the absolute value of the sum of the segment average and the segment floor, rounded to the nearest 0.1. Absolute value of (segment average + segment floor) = 38.6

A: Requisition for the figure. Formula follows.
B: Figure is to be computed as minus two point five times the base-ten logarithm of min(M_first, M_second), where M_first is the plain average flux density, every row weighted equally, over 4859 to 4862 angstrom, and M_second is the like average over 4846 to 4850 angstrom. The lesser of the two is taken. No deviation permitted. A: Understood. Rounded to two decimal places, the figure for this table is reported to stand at -3.19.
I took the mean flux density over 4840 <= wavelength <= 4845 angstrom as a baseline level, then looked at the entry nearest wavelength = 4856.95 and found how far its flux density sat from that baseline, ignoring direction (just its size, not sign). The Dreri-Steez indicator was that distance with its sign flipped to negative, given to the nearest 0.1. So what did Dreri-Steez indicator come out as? -1.6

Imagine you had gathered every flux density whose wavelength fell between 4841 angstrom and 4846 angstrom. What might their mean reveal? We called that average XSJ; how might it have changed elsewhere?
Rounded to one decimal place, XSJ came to 18.0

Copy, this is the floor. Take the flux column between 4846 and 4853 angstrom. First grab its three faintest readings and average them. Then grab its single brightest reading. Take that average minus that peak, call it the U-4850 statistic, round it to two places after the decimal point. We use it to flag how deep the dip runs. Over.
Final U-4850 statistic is -0.27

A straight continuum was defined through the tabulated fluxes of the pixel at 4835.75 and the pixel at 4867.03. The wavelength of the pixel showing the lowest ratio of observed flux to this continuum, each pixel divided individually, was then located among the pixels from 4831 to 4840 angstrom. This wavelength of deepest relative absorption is 4831.30 angstrom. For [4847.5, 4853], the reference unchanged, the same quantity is 4852.48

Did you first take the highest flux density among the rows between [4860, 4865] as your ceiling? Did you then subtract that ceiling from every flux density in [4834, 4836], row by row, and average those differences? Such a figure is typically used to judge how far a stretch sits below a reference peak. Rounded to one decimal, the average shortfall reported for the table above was -1.0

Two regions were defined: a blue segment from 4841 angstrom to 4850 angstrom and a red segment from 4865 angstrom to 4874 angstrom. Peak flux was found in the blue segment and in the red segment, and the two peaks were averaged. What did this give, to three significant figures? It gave 19.0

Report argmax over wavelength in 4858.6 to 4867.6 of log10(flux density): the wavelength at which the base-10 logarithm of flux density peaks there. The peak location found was 4859.19 angstrom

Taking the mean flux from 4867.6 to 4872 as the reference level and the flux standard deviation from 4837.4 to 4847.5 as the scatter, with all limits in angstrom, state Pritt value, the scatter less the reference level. -17.8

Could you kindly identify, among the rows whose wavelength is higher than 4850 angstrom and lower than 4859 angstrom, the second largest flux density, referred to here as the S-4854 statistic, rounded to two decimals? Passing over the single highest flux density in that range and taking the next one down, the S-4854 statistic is 19.44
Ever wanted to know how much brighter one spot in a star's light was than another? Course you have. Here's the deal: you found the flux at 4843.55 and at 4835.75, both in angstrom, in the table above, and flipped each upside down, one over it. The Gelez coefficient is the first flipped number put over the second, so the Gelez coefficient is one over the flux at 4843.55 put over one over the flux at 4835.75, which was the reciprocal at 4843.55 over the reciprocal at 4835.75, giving 1.008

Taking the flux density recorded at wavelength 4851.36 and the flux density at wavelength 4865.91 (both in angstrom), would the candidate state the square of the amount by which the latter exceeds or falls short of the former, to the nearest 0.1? 0.5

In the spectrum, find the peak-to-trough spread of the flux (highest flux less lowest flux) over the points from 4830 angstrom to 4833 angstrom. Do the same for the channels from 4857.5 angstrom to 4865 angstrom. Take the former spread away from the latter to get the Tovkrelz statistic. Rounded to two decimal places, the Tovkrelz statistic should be 0.51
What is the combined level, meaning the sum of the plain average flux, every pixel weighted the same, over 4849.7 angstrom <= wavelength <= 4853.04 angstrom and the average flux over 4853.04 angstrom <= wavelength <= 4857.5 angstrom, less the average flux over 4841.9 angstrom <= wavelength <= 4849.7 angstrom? 20.2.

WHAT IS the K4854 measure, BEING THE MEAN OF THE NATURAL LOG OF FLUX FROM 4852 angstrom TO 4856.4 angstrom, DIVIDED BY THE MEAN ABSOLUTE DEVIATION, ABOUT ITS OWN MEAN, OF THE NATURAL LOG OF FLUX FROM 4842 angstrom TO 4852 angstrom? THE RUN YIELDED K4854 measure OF 89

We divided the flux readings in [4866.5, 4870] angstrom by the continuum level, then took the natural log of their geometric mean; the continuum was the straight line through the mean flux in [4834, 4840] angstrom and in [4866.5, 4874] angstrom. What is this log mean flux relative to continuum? 0.006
